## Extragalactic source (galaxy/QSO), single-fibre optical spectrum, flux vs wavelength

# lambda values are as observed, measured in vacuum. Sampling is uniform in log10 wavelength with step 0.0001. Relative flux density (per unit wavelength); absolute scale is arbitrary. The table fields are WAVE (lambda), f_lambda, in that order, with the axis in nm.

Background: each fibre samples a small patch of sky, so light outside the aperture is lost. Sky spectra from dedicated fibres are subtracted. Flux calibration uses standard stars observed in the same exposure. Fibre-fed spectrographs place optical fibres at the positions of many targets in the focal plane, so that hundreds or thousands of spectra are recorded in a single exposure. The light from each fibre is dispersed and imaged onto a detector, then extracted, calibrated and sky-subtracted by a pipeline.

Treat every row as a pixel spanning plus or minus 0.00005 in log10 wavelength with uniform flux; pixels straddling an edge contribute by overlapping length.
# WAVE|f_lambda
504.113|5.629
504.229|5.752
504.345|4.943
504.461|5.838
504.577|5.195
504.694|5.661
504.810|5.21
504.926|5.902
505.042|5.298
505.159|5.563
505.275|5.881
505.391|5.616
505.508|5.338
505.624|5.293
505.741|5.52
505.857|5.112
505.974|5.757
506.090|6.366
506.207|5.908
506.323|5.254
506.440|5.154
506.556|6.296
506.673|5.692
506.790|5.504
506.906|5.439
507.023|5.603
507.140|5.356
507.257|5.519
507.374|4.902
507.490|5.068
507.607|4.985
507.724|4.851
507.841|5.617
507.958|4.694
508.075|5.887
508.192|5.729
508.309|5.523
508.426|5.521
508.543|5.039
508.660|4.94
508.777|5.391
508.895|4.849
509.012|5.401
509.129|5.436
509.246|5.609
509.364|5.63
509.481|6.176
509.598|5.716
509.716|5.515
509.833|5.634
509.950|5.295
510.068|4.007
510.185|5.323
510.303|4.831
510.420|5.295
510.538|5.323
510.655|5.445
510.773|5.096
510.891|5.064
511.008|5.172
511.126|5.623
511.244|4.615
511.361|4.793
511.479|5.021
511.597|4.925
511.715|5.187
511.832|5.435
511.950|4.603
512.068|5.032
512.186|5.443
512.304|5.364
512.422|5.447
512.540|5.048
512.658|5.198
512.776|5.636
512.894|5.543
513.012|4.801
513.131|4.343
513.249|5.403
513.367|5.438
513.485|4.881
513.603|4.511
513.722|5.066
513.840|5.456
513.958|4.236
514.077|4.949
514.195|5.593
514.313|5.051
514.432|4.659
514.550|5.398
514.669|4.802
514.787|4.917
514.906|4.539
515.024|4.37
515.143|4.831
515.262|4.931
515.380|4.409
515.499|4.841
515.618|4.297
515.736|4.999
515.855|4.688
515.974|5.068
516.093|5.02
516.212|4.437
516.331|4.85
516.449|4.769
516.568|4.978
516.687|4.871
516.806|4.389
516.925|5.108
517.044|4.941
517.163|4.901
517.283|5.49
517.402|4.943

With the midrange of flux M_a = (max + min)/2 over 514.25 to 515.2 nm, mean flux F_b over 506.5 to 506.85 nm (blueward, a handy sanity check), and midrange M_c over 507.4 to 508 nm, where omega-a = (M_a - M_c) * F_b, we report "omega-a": -1.6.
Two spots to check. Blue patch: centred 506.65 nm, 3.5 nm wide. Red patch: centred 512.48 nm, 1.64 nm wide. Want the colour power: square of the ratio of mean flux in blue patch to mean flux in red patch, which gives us 1.12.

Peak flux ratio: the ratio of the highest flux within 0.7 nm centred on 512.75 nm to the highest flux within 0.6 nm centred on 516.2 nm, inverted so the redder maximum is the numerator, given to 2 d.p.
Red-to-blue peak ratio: 0.90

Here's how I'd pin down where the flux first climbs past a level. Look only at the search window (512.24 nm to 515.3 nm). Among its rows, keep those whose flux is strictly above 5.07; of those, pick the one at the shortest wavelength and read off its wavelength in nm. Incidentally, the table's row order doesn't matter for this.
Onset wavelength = 512.304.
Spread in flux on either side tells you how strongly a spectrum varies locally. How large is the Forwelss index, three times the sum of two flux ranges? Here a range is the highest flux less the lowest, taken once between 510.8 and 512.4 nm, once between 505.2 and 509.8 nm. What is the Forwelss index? 8.1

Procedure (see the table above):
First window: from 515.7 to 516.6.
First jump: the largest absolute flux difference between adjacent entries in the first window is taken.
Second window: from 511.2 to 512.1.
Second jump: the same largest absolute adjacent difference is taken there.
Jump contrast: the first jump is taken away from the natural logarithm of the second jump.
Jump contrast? -0.77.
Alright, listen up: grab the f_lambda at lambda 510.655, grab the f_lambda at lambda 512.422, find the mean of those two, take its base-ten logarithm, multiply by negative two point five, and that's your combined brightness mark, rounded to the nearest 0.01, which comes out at -1.84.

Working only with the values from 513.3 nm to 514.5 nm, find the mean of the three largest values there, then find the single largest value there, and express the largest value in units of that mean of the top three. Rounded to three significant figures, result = 1.02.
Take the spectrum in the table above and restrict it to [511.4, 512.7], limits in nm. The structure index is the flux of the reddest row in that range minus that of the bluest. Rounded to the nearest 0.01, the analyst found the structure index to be 0.18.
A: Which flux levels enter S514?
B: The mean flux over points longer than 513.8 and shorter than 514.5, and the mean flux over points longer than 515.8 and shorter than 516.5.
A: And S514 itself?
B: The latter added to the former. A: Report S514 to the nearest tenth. 9.8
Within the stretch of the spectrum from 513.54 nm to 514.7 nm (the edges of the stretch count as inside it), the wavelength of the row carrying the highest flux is 514.195 nm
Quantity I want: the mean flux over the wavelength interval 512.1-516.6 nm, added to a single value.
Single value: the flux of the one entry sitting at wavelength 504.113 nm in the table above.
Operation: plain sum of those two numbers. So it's 10.6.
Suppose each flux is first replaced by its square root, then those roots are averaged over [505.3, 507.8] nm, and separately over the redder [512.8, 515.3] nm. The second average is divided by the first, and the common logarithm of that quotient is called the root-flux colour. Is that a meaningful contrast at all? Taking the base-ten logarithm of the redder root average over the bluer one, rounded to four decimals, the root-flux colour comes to -0.0216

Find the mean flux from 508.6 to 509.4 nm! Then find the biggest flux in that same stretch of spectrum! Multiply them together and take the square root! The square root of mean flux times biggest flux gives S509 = 5.47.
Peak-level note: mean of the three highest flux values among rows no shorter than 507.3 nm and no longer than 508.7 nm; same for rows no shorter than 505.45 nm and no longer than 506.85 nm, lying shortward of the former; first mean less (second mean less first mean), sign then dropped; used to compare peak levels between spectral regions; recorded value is 5.30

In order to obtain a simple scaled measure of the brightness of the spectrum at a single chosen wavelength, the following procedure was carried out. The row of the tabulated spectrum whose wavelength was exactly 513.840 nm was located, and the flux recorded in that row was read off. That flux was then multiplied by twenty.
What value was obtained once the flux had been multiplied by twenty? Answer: 109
